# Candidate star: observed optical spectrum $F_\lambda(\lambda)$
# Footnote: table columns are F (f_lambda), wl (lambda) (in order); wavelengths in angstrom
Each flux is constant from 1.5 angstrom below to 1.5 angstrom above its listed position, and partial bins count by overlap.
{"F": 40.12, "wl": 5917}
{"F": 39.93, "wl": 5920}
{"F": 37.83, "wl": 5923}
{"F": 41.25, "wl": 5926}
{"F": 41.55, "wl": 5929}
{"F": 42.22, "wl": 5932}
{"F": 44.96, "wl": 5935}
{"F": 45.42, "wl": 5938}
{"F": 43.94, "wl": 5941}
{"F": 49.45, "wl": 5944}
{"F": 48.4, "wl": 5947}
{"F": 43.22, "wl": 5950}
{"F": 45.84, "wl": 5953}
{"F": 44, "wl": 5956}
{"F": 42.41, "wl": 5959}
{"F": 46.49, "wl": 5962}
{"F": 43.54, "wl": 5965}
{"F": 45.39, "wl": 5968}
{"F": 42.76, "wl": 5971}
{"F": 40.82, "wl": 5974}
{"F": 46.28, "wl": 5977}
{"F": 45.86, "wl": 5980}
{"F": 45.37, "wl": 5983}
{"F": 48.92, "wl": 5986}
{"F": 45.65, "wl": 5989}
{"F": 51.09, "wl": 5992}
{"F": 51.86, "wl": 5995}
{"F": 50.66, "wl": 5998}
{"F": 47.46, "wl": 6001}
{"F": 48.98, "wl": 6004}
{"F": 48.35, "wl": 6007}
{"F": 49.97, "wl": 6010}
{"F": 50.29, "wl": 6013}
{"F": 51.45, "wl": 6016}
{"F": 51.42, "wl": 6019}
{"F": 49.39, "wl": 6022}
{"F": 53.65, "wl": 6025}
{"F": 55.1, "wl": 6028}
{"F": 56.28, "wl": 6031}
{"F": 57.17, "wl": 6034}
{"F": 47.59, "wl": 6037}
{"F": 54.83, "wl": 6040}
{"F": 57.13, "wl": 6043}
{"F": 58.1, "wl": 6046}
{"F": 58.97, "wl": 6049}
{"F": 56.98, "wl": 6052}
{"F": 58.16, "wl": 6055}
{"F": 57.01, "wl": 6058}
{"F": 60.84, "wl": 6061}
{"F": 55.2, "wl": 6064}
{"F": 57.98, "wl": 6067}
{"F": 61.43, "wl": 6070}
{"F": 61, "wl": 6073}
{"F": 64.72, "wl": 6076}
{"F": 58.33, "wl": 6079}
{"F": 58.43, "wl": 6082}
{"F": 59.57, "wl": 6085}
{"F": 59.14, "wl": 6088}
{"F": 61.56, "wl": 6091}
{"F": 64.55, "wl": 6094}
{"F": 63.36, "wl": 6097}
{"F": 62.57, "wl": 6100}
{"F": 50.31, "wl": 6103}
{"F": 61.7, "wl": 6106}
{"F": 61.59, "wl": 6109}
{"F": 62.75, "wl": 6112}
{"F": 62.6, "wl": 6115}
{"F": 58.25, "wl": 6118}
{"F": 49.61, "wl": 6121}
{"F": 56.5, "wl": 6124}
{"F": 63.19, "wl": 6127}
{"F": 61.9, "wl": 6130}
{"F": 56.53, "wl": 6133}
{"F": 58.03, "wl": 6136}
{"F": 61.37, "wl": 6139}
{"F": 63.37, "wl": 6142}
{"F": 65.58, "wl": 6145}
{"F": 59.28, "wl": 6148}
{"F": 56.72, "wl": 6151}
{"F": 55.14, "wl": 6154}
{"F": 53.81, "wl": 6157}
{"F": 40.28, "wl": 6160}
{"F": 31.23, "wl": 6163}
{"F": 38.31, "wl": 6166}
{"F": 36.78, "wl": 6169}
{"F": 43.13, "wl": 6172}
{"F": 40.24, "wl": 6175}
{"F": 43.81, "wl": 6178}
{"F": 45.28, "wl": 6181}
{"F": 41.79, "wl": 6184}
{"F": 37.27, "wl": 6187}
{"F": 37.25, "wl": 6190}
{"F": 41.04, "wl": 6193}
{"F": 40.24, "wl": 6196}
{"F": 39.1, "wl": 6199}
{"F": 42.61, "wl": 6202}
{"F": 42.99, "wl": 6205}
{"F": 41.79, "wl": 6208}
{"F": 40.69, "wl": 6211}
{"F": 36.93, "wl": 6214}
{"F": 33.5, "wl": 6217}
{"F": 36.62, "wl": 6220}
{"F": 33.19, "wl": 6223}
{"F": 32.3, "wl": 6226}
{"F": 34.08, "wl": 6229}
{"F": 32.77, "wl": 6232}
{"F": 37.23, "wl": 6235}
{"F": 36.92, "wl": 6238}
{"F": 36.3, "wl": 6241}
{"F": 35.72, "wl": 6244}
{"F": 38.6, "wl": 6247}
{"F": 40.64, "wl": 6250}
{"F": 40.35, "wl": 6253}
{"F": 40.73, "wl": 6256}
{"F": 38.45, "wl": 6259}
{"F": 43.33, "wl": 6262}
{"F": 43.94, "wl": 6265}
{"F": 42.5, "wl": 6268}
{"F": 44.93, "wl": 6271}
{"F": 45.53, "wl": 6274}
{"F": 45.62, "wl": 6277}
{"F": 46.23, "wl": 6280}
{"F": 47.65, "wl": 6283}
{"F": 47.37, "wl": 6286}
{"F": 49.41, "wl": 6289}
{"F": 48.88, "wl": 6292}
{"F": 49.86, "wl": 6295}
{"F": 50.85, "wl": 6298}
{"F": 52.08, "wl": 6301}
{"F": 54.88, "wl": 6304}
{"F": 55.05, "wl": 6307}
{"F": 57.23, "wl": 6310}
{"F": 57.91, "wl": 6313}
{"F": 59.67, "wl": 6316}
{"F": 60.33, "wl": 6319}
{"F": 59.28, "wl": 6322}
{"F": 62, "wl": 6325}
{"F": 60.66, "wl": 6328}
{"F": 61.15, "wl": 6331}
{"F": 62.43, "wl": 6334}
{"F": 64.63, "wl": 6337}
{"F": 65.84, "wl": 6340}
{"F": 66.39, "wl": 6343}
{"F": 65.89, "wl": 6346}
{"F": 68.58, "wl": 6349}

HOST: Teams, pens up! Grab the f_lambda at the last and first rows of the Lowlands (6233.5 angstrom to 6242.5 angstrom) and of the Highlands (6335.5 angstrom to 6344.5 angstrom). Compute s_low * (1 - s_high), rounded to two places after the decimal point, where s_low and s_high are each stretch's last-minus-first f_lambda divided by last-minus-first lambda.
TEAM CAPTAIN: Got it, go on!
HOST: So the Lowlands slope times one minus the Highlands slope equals -0.11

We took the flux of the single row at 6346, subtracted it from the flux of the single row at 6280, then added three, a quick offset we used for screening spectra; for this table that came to -17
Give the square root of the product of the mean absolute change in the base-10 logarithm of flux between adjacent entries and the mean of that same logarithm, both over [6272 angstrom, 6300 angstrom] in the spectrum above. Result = 0.115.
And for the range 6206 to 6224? 0.236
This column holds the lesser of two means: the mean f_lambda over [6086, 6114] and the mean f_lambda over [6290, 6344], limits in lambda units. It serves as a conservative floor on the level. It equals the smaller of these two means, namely 58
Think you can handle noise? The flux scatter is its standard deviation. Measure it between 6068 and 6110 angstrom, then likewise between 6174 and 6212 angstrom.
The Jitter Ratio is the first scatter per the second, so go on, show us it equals 1.52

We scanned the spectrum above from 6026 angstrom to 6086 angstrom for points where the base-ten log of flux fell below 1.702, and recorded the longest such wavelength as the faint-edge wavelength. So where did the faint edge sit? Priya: 6037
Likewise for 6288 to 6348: 6295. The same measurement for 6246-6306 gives 6295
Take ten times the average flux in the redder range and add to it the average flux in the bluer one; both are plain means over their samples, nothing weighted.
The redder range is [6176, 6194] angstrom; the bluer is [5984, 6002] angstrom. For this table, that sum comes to 460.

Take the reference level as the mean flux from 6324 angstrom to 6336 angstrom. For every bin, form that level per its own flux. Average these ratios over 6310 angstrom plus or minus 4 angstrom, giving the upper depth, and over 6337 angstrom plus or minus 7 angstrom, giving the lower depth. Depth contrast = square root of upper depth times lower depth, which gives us 1.02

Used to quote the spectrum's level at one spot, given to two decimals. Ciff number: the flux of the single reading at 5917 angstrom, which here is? 40.12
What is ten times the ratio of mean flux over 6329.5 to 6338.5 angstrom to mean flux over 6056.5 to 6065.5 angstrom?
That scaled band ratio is 10.9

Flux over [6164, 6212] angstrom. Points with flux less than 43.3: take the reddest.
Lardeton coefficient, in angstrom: 6211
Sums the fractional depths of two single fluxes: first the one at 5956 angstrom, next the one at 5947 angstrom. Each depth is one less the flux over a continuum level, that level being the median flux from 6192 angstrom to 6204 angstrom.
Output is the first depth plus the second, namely -0.3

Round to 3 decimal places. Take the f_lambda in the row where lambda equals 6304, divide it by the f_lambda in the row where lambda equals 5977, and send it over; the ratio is 1.186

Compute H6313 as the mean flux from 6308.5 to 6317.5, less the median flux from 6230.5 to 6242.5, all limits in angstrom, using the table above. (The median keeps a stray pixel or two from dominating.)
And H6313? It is 22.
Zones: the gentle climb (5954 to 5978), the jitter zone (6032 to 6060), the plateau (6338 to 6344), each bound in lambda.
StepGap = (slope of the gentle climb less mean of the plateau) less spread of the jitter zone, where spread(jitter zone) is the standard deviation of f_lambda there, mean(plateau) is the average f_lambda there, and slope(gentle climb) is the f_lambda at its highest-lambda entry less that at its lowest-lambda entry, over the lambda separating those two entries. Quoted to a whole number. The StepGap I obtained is -69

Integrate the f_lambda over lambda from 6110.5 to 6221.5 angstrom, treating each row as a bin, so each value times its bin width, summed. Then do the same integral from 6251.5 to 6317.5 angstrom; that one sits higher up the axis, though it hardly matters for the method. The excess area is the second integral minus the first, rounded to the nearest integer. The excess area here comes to -2139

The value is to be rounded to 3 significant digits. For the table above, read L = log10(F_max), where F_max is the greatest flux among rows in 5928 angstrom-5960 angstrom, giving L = 1.69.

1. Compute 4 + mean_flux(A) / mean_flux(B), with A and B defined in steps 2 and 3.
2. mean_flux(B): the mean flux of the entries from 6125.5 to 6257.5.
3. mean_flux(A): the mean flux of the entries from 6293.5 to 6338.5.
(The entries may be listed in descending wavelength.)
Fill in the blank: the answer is 5.32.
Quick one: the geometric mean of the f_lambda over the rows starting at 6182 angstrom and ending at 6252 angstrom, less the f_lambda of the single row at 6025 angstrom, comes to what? -16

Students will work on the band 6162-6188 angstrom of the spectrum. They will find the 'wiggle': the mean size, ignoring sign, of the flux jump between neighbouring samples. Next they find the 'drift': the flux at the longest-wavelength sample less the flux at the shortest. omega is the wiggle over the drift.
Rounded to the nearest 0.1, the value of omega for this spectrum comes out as 0.6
